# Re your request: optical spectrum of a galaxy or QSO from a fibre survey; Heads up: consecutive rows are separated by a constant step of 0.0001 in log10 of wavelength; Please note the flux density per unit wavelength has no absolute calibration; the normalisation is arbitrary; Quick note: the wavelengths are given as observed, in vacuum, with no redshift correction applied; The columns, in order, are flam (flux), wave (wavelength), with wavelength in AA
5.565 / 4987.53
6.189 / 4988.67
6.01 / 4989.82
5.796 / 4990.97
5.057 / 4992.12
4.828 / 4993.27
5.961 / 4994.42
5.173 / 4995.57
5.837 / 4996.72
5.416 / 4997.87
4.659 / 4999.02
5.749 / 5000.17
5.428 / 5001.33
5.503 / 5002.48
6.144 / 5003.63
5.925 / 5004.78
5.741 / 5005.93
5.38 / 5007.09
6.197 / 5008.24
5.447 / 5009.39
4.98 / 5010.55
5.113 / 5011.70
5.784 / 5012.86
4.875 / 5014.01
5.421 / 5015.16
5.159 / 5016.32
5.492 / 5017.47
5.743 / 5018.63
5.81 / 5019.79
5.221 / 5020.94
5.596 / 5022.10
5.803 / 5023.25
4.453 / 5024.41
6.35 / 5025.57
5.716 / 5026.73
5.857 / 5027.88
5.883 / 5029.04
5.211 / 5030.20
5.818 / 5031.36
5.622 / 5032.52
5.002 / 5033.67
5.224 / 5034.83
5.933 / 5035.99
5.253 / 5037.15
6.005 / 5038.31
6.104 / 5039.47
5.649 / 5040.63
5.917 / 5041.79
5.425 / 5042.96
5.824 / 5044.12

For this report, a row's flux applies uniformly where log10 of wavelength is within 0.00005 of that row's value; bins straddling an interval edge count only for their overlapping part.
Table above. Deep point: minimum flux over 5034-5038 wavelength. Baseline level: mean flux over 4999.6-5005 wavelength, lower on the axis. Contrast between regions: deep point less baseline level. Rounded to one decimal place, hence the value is -0.5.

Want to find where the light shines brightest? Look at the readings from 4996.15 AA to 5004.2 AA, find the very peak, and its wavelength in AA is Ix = 5003.63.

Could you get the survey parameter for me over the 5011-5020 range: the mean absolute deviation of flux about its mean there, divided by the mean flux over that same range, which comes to 0.052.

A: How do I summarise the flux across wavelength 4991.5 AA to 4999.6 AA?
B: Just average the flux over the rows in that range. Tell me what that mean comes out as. 5.28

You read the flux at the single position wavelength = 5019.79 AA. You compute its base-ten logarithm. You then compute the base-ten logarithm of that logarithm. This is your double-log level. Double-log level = -0.1168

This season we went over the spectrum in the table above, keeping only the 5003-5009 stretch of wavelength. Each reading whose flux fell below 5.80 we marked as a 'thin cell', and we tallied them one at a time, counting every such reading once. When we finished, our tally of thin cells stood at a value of 2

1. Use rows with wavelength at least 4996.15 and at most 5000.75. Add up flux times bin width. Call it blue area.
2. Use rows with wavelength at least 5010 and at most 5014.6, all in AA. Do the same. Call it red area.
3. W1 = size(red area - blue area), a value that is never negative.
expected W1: 1.0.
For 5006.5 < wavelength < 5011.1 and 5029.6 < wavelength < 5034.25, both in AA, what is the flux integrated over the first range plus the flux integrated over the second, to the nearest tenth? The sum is 50.5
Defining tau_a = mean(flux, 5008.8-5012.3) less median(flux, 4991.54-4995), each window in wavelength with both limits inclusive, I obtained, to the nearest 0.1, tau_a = 0.1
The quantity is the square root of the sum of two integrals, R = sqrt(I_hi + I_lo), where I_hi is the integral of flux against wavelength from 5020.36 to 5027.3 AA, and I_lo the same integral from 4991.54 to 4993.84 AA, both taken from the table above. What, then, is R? 7.0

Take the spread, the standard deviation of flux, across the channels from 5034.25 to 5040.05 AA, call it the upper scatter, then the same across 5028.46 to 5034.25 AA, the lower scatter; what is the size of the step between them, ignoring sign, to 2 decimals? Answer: 0.04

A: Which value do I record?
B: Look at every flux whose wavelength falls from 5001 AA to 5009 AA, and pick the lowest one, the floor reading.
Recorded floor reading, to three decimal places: 5.380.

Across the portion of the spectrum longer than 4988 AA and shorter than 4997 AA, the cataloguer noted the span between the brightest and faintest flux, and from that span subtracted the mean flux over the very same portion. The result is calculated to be -4.2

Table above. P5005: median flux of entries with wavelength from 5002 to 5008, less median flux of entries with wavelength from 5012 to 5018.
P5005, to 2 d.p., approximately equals 0.32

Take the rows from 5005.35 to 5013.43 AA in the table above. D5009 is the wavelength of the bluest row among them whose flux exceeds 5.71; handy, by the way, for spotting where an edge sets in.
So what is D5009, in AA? 5005.93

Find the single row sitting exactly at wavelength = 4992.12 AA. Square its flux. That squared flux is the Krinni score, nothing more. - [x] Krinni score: 25.6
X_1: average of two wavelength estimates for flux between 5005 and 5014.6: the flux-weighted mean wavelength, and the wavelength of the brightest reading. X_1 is 5009.1 AA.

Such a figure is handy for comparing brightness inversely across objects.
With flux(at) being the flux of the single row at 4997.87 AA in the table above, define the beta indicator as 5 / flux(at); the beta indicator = 0.92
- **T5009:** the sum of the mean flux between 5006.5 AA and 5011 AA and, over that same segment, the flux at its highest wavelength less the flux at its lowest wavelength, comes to 5.1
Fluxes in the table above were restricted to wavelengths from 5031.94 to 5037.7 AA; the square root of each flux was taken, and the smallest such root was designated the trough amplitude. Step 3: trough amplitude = 2.24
